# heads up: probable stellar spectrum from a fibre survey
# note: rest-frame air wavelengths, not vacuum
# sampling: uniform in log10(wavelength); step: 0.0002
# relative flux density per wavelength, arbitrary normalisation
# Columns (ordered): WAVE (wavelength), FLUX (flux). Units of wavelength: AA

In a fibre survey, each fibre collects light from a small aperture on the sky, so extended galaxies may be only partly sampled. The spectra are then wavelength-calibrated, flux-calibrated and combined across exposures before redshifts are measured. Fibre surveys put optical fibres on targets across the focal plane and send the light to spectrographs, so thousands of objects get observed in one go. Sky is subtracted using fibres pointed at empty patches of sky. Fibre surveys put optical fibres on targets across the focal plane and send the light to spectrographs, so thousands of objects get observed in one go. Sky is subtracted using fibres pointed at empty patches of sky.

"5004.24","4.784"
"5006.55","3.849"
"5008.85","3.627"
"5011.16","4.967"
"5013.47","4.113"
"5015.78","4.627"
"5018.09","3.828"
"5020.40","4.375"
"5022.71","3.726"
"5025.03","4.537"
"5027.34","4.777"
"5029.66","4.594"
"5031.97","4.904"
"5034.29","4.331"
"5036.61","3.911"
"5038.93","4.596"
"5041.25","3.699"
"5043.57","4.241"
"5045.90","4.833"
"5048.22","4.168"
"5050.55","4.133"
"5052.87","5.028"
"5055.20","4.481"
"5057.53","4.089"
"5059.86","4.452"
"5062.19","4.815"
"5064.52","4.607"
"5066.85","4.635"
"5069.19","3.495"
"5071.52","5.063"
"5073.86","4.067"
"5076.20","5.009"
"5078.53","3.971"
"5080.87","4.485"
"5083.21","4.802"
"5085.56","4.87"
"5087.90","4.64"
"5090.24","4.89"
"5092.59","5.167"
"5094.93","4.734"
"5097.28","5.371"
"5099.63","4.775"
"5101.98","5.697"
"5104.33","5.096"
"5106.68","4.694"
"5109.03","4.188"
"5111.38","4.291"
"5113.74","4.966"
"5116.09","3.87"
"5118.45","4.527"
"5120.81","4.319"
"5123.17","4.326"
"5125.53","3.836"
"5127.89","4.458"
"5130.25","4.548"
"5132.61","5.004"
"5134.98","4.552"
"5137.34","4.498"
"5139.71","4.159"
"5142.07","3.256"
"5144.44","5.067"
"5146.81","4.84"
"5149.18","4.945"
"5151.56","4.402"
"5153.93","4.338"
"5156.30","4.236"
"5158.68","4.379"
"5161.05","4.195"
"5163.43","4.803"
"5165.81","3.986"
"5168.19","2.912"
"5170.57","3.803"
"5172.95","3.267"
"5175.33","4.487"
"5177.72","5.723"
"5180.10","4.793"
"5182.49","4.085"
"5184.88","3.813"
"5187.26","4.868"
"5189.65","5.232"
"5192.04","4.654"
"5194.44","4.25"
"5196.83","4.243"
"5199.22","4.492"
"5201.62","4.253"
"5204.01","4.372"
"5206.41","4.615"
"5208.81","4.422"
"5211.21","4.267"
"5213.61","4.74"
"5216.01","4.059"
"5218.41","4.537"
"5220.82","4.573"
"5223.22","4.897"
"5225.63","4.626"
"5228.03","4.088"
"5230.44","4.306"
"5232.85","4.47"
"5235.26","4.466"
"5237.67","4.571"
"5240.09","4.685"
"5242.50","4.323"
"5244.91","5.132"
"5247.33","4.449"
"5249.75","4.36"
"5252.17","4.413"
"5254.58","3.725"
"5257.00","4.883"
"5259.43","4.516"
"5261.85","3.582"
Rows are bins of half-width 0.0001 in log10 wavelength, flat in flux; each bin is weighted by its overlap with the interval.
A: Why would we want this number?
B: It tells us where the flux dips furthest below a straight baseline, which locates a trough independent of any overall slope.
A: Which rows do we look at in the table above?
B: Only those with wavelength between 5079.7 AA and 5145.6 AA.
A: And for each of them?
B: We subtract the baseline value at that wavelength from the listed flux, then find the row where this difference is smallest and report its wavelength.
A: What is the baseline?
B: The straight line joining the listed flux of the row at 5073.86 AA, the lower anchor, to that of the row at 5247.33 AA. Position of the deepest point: 5142.07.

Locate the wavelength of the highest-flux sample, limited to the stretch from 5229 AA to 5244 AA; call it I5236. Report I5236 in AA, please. 5240.09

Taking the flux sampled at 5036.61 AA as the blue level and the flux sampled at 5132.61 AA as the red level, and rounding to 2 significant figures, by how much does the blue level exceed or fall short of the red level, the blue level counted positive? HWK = -1.1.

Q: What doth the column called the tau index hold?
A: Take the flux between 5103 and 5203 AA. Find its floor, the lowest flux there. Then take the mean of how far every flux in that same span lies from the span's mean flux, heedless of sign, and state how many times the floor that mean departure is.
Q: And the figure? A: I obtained 0.14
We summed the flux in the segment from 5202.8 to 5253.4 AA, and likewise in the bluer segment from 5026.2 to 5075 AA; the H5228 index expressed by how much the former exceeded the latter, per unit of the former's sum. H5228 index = 0.015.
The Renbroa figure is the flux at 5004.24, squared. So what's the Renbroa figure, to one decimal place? 22.9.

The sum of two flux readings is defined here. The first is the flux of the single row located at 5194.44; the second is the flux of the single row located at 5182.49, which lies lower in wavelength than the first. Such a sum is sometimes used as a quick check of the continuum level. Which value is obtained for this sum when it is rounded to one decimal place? 8.3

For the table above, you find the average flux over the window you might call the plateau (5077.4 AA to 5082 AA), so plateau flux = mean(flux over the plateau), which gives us 4.23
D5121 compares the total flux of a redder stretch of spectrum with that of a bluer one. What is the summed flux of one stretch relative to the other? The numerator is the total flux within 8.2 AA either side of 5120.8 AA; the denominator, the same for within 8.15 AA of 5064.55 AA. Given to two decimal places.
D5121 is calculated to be 0.97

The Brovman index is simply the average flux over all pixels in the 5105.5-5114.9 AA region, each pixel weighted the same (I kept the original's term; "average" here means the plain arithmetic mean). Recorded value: 4.53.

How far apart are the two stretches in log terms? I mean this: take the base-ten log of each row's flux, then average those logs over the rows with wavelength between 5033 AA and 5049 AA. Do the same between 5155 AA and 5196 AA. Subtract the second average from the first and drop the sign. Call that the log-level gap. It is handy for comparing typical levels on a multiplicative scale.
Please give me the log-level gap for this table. 0.003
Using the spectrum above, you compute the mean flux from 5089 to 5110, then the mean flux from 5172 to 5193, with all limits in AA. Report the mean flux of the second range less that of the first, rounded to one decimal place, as -0.4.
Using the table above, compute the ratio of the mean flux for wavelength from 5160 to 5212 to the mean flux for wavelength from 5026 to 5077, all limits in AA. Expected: 0.98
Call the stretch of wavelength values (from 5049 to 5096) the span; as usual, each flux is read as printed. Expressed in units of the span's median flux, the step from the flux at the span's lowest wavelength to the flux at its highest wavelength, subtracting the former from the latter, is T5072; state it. 0.130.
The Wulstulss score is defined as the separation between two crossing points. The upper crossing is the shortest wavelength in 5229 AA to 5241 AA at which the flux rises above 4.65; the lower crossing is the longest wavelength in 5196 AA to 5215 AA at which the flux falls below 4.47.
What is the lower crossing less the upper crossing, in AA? -28.9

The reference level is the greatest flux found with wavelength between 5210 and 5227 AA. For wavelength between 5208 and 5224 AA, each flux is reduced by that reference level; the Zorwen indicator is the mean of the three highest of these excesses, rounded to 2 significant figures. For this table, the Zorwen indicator -0.16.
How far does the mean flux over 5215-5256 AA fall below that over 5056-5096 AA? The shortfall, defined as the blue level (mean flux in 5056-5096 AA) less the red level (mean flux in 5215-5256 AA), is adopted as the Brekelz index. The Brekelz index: 0.12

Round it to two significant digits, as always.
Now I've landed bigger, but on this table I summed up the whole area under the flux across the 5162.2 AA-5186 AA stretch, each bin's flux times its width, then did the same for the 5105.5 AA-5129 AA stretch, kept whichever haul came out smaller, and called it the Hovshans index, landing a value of 99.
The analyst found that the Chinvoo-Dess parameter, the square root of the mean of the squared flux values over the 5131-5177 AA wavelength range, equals 4.31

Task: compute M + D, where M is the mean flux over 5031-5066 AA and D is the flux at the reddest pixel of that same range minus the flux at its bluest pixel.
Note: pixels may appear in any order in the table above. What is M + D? 4.1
